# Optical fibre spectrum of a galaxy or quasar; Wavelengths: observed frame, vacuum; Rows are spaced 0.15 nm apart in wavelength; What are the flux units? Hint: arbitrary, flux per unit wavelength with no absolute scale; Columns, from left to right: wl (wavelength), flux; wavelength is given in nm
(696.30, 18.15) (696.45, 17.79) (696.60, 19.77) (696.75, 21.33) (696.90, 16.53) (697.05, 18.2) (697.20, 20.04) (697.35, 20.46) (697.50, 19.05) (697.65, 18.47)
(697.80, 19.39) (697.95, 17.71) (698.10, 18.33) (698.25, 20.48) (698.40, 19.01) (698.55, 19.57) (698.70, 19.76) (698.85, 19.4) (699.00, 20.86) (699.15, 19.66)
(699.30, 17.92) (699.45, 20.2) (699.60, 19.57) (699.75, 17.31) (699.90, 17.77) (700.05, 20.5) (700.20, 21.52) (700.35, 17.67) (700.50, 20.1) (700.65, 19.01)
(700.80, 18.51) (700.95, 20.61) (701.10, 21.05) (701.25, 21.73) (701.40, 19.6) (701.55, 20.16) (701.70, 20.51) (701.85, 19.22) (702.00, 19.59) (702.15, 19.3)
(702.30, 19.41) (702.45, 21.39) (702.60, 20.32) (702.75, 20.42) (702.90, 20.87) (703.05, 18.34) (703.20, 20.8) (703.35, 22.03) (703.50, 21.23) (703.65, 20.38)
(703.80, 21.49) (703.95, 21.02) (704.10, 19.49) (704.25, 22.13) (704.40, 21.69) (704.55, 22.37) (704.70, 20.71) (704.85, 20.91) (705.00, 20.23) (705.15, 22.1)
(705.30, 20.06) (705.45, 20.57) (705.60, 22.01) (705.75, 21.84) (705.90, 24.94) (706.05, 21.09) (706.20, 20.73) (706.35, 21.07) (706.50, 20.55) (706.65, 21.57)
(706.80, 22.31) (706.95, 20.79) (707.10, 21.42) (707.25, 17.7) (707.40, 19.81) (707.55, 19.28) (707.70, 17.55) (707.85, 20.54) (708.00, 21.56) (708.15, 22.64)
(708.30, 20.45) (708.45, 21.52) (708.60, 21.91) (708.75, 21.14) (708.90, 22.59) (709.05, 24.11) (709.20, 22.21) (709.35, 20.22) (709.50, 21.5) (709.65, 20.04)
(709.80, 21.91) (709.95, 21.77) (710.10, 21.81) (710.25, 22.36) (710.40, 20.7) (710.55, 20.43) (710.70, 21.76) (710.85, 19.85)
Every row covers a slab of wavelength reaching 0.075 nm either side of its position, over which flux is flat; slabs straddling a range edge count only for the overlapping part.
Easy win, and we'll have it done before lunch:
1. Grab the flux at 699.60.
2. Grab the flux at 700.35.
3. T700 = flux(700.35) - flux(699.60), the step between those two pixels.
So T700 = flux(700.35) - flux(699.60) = -1.9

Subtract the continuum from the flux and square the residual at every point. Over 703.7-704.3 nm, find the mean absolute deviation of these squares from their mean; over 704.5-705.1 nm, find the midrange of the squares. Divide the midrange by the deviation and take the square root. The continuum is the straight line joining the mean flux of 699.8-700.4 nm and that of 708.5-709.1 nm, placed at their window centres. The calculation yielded 1.3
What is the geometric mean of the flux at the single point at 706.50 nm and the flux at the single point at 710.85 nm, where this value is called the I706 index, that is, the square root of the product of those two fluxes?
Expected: 20.2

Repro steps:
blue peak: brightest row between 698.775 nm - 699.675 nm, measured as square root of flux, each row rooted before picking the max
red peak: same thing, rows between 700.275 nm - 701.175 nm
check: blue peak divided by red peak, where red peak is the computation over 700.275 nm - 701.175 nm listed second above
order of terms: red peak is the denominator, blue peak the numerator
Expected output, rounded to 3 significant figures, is 0.995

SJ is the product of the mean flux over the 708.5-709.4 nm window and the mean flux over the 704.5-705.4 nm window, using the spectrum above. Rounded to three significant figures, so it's 464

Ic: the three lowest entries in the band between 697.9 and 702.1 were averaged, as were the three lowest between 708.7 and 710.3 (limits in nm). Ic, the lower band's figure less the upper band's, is -2.9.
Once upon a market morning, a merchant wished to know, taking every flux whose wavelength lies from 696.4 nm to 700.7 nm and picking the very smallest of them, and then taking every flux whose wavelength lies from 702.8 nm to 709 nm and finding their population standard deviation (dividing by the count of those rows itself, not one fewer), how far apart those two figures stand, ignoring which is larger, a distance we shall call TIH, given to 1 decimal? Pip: 15.2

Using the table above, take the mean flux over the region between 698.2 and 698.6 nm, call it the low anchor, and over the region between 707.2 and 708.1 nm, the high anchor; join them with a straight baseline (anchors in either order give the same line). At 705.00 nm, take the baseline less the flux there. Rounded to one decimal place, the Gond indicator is -0.7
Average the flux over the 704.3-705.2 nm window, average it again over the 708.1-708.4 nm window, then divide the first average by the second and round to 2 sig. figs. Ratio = 0.99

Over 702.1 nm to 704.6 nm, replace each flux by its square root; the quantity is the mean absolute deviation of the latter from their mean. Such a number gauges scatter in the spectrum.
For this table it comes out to 0.098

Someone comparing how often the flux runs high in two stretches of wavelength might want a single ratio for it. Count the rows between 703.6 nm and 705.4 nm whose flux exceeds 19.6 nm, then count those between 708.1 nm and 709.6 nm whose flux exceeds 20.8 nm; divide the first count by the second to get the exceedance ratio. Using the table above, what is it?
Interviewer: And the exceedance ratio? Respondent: 1.4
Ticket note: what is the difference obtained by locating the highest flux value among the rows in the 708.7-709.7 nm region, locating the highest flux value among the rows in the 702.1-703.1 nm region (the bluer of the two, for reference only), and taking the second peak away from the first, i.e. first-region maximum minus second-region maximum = 2.7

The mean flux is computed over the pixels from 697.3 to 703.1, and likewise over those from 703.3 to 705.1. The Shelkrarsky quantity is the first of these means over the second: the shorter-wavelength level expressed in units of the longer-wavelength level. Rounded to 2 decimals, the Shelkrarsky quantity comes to 0.93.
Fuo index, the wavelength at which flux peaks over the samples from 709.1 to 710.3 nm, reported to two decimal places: 710.25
